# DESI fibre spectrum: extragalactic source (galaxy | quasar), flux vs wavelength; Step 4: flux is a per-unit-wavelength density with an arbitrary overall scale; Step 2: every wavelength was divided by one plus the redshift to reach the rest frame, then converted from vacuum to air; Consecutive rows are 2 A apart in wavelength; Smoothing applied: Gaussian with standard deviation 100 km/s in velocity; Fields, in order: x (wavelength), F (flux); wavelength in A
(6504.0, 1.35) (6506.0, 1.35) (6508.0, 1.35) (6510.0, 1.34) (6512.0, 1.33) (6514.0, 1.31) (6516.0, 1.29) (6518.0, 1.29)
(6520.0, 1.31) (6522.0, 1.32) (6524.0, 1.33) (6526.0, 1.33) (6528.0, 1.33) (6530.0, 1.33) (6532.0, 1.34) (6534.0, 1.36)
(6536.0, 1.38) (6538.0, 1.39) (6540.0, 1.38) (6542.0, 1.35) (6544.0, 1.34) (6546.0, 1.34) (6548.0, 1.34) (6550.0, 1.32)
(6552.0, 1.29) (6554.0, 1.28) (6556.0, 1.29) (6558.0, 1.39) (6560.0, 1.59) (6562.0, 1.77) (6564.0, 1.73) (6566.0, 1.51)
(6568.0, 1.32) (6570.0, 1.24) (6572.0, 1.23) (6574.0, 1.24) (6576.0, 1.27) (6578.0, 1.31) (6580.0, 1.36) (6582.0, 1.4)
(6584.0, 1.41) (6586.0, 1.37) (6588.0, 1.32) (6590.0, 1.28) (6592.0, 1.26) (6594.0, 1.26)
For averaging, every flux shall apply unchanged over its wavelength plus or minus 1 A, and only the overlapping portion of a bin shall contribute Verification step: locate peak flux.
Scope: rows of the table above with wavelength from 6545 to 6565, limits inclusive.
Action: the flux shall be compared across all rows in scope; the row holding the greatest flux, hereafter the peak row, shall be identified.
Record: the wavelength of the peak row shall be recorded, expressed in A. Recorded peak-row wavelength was 6562.0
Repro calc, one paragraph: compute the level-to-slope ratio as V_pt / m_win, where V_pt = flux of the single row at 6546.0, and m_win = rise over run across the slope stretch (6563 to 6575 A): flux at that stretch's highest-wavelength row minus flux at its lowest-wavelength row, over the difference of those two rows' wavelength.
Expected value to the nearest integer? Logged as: -27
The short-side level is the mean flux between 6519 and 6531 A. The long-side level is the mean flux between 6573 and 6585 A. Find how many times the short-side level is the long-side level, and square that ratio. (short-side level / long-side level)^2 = 0.99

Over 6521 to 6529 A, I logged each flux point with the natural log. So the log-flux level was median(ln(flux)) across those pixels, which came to 0.29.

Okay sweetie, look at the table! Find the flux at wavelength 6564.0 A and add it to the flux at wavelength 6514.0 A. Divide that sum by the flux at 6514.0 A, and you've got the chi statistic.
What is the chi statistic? 2.32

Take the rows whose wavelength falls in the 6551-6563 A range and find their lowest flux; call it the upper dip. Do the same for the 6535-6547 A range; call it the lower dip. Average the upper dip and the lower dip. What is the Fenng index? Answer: 1.31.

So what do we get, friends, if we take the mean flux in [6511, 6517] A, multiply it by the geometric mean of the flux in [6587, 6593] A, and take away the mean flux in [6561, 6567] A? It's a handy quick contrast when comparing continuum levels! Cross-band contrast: 0.02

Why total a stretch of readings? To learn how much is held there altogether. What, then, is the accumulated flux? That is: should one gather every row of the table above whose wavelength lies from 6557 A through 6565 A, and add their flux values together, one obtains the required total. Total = 6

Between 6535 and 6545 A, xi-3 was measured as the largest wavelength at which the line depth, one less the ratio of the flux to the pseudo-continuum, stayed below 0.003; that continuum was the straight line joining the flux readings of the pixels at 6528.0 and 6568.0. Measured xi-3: 6544.0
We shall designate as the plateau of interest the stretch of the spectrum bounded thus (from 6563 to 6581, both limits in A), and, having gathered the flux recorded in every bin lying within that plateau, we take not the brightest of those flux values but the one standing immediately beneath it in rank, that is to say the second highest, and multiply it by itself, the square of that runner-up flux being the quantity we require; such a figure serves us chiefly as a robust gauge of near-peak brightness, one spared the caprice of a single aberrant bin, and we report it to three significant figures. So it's 2.28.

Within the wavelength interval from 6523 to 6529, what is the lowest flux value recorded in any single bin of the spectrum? 1.33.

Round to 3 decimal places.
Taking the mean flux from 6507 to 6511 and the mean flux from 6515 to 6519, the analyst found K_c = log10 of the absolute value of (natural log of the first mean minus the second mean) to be -0.003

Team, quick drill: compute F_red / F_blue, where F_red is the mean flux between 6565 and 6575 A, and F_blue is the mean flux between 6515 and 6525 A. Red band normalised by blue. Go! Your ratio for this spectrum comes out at 1.00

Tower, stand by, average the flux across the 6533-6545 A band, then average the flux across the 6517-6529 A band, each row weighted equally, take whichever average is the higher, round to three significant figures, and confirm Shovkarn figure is 1.37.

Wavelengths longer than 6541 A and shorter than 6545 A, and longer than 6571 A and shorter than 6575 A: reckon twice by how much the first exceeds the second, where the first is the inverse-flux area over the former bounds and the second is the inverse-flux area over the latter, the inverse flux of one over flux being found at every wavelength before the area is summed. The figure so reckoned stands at -0.53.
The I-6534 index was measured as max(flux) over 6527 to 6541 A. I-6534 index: 1.39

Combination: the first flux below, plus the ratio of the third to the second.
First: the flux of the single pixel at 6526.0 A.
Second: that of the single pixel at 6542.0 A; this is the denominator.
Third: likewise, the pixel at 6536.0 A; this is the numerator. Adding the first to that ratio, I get 2.35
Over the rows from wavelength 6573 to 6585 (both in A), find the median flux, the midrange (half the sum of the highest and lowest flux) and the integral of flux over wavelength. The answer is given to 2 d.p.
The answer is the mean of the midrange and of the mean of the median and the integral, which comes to 4.99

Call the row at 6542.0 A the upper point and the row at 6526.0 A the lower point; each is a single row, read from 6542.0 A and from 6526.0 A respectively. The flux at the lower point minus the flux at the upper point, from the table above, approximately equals -0.02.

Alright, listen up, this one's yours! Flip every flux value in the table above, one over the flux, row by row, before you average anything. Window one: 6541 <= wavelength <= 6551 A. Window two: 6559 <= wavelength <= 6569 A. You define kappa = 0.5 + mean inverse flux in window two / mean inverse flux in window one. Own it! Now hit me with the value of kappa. 1.35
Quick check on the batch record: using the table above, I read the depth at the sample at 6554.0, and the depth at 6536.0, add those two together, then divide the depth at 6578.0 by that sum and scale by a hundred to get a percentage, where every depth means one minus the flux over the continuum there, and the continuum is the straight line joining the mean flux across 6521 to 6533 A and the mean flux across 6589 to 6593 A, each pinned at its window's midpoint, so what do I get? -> 86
